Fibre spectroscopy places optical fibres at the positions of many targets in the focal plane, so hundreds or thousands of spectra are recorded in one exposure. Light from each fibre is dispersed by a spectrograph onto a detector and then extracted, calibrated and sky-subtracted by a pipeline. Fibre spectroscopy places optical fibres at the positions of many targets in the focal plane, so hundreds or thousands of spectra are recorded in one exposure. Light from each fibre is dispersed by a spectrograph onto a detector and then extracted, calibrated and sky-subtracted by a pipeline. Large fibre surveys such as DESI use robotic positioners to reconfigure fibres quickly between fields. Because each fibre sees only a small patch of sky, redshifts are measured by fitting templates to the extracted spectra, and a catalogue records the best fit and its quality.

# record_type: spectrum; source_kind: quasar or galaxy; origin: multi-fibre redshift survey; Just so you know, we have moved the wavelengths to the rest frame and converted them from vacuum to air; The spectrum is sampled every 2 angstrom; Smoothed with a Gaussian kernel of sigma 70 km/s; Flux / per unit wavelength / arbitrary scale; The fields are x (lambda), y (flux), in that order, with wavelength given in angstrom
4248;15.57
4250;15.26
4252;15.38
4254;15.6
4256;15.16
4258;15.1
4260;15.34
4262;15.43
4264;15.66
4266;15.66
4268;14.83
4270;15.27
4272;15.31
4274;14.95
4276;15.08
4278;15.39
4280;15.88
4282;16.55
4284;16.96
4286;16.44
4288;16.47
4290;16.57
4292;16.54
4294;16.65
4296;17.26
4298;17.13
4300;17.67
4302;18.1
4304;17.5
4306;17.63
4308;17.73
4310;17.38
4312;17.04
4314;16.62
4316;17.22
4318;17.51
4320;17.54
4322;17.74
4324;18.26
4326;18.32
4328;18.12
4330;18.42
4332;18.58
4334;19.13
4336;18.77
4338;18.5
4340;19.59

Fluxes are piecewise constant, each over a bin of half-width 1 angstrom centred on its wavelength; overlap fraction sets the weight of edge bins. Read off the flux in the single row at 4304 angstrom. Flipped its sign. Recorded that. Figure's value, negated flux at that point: -17.5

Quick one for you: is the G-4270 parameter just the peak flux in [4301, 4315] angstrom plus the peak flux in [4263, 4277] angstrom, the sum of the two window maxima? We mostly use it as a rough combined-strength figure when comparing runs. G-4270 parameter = 33.8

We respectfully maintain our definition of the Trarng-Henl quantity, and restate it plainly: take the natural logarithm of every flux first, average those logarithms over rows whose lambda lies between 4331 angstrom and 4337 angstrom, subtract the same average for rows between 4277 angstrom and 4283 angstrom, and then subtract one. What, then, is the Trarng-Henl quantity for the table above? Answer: -0.83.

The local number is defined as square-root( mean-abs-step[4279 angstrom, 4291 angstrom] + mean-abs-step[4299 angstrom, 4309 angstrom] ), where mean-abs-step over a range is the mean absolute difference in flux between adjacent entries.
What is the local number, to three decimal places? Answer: 0.813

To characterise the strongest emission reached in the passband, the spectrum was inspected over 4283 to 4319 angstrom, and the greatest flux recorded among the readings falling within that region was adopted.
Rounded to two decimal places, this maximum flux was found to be 18.10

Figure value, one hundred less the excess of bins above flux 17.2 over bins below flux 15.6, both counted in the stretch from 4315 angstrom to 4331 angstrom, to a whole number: 92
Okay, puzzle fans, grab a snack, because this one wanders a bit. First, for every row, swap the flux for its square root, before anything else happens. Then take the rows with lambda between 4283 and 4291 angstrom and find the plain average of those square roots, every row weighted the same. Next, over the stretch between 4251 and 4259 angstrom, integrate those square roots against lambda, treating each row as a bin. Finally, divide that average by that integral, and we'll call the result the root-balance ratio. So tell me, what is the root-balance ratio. 0.130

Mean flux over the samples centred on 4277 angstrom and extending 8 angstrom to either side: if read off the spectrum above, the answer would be 15.7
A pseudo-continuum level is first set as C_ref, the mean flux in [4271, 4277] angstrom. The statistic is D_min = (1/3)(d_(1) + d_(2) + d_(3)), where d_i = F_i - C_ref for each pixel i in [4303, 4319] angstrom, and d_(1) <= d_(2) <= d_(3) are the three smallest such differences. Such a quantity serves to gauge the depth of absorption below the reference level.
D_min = 1.8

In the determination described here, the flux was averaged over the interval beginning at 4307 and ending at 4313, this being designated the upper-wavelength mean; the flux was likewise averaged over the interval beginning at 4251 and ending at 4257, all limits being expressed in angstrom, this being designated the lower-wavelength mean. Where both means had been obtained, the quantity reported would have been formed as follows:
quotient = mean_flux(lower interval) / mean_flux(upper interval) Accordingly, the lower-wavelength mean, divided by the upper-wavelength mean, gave 0.88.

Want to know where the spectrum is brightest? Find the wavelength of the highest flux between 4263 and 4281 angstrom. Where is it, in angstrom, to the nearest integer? 4280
